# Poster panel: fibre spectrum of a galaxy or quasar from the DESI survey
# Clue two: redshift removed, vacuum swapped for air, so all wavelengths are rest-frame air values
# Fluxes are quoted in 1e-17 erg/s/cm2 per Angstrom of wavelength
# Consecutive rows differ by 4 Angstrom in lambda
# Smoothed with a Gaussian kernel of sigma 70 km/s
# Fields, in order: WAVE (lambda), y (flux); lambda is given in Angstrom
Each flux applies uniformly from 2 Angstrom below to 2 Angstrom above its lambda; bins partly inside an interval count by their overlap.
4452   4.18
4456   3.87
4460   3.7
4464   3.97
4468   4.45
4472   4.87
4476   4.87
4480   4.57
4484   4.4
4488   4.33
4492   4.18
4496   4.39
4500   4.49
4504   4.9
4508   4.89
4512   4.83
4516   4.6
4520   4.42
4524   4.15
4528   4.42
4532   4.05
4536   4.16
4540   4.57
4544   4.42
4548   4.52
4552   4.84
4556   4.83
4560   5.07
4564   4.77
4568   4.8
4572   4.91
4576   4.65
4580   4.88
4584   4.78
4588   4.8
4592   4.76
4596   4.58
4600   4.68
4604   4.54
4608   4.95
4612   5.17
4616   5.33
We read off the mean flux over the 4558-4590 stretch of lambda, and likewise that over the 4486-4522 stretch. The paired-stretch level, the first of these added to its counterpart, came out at 9.39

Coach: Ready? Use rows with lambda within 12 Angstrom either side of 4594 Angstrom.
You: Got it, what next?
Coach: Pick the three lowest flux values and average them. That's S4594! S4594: 4.60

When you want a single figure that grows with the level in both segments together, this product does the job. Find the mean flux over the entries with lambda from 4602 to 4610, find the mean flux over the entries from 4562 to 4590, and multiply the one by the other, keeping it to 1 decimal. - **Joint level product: 22.8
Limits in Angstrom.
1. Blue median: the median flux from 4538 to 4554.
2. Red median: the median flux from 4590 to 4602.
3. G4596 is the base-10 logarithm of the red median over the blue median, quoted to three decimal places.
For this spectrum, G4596 0.013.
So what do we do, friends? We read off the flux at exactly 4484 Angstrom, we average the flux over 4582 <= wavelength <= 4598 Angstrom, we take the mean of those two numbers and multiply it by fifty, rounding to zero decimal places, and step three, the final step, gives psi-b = 228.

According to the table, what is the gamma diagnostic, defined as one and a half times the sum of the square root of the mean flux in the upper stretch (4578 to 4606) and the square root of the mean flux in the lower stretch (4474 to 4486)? 6.48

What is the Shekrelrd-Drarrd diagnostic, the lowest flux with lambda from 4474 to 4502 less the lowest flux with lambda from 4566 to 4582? -0.47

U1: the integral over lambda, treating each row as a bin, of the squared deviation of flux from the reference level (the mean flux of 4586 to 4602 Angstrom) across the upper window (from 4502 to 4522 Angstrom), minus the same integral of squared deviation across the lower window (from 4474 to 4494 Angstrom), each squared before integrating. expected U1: -1.50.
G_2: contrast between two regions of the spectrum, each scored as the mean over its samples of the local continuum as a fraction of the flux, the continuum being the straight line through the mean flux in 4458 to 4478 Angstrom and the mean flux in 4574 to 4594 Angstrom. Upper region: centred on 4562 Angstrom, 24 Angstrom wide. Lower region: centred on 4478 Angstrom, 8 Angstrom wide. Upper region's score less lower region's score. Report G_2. 0.030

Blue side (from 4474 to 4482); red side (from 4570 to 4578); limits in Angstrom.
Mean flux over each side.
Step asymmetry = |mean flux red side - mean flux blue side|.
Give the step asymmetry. 0.1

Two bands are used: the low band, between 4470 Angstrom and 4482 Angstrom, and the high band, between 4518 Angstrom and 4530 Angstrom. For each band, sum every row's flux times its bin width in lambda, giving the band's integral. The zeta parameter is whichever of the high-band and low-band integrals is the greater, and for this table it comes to 57.2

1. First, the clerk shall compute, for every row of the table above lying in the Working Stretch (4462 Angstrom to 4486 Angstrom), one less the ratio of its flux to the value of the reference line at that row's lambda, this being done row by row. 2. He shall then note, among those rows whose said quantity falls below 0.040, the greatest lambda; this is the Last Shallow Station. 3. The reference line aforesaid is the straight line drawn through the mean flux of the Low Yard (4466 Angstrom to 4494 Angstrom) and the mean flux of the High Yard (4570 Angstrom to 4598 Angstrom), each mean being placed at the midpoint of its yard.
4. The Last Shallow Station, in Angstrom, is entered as 4484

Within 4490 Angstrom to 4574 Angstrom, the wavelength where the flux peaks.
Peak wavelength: 4560 Angstrom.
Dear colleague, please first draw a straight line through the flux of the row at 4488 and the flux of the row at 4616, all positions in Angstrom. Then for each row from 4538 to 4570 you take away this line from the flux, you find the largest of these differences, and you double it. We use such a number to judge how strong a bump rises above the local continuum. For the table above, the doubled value 0.4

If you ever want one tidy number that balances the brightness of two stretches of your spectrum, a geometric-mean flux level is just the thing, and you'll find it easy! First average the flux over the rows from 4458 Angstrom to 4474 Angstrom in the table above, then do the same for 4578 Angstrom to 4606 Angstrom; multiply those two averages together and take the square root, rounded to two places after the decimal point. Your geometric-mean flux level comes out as 4.48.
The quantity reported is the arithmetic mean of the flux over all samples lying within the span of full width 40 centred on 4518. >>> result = 4.49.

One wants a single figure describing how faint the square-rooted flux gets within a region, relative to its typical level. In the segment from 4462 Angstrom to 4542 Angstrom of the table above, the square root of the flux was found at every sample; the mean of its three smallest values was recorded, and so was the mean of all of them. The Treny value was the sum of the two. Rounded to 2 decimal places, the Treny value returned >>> 4.13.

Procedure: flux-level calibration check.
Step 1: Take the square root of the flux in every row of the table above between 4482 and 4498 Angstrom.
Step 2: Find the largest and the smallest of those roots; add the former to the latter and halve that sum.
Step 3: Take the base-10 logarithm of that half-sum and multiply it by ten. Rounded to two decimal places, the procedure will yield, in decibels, 3.16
